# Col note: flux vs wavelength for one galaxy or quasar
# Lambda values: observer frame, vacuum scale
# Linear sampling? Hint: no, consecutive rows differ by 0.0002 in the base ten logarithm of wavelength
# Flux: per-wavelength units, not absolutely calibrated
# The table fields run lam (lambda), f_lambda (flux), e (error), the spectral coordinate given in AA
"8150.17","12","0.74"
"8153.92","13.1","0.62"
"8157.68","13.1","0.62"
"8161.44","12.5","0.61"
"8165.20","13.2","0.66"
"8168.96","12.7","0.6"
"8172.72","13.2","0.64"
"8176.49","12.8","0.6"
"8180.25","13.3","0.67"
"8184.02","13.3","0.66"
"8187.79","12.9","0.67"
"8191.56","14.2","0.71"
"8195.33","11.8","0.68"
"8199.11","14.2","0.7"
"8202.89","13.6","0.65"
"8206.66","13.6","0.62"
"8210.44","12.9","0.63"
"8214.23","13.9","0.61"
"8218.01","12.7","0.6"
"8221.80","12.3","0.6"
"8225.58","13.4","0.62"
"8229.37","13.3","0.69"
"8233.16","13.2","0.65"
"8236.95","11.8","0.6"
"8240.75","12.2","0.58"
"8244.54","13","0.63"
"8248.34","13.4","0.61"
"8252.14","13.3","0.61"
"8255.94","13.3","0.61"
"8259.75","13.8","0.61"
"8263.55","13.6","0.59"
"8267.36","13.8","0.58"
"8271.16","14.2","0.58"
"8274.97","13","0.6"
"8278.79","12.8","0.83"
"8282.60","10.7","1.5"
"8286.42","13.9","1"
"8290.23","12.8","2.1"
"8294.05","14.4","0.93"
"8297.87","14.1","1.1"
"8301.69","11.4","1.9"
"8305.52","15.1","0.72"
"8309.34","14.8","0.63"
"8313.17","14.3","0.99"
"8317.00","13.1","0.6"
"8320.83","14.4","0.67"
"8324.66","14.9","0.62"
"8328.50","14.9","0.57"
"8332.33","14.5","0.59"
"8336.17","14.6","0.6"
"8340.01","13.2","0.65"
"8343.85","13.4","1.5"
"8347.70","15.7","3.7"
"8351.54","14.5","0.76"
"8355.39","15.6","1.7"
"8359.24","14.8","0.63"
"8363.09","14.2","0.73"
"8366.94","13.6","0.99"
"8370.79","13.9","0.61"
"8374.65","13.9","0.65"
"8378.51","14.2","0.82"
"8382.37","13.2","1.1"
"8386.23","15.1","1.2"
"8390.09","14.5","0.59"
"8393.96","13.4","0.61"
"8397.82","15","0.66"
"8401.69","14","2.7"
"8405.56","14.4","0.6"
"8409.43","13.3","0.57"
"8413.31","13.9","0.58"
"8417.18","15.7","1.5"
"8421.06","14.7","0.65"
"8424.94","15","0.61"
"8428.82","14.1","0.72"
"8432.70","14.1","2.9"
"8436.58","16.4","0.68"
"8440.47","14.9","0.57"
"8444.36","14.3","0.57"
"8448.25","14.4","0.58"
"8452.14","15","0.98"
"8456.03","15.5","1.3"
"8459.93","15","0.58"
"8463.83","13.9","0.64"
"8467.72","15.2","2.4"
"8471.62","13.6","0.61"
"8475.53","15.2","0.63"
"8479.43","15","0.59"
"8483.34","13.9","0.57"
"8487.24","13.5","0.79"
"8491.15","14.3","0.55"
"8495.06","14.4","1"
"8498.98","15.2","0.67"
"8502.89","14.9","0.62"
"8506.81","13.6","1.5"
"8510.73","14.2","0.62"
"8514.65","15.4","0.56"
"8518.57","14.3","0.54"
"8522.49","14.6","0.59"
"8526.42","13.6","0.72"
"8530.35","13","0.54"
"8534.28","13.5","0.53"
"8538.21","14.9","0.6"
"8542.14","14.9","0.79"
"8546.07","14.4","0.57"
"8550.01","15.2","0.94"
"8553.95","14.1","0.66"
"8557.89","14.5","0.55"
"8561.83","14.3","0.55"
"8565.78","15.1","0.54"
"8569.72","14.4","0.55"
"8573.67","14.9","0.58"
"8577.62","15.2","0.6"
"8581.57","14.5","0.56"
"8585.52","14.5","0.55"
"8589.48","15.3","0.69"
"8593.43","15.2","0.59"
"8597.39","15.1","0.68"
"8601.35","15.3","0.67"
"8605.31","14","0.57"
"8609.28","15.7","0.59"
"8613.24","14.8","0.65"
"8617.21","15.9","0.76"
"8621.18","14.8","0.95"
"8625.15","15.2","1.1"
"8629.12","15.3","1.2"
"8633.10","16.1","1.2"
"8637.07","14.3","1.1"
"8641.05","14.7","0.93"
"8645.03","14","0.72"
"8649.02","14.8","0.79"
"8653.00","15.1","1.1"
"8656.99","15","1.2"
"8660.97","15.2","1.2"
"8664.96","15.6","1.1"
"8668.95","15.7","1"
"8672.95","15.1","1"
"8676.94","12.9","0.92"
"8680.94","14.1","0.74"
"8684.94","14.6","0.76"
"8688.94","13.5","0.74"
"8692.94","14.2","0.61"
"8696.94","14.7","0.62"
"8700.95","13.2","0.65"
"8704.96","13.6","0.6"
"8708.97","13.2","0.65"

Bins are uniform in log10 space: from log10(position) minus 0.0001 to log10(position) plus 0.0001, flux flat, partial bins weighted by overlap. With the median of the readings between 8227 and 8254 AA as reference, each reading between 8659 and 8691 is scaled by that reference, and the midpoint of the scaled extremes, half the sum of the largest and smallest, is 1.08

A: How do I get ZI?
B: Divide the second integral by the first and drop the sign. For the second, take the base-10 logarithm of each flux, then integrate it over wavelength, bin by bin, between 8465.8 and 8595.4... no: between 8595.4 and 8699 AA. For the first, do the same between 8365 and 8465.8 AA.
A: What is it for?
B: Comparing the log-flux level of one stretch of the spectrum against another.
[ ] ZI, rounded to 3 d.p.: 1.038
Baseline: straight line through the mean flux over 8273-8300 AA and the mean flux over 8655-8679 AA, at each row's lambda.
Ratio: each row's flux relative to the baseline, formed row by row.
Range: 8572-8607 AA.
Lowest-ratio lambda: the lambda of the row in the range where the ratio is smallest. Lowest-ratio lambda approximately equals 8605.31 AA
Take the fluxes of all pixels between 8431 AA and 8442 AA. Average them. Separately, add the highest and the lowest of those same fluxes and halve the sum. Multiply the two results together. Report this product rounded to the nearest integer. 231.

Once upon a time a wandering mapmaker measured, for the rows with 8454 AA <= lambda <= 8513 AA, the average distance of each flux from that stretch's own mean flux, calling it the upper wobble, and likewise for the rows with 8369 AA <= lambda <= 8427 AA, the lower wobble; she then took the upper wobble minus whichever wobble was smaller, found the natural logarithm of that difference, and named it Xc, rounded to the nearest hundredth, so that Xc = -4.25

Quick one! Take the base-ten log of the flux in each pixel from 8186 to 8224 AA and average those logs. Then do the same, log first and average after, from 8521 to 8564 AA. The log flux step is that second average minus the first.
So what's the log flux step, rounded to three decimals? 0.034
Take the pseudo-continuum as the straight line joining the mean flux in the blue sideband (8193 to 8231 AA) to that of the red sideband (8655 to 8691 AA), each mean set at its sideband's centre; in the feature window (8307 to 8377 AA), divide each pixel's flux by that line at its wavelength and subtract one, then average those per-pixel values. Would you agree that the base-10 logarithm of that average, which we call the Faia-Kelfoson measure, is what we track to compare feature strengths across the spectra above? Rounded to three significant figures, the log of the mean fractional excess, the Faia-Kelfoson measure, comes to -1.25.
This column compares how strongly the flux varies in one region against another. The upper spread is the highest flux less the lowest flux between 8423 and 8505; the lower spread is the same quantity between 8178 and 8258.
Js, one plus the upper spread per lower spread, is 2.21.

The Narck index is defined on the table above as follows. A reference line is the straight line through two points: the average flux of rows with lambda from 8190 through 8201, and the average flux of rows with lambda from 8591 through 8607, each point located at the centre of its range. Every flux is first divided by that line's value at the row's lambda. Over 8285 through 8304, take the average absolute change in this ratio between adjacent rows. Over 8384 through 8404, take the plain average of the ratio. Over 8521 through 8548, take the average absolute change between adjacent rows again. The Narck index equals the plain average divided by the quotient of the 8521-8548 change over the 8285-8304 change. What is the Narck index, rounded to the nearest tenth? 2.3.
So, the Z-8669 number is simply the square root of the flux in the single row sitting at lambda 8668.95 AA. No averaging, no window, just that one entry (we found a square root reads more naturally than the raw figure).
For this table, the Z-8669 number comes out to 3.96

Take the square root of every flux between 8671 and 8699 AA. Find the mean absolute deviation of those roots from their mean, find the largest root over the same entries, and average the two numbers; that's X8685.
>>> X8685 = 1.98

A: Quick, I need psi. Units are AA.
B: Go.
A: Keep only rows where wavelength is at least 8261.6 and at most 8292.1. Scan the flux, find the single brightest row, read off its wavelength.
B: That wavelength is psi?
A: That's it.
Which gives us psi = 8271.16 AA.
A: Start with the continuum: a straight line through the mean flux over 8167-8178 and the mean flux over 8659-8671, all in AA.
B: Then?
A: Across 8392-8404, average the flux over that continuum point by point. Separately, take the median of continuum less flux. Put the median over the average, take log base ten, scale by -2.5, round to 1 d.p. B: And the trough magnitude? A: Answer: 2.4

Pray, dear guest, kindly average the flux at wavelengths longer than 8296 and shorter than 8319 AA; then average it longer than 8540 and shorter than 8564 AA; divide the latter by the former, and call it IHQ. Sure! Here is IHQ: 1.06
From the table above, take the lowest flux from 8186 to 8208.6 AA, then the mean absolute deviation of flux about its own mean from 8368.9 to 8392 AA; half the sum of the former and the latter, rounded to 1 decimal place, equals 6.1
